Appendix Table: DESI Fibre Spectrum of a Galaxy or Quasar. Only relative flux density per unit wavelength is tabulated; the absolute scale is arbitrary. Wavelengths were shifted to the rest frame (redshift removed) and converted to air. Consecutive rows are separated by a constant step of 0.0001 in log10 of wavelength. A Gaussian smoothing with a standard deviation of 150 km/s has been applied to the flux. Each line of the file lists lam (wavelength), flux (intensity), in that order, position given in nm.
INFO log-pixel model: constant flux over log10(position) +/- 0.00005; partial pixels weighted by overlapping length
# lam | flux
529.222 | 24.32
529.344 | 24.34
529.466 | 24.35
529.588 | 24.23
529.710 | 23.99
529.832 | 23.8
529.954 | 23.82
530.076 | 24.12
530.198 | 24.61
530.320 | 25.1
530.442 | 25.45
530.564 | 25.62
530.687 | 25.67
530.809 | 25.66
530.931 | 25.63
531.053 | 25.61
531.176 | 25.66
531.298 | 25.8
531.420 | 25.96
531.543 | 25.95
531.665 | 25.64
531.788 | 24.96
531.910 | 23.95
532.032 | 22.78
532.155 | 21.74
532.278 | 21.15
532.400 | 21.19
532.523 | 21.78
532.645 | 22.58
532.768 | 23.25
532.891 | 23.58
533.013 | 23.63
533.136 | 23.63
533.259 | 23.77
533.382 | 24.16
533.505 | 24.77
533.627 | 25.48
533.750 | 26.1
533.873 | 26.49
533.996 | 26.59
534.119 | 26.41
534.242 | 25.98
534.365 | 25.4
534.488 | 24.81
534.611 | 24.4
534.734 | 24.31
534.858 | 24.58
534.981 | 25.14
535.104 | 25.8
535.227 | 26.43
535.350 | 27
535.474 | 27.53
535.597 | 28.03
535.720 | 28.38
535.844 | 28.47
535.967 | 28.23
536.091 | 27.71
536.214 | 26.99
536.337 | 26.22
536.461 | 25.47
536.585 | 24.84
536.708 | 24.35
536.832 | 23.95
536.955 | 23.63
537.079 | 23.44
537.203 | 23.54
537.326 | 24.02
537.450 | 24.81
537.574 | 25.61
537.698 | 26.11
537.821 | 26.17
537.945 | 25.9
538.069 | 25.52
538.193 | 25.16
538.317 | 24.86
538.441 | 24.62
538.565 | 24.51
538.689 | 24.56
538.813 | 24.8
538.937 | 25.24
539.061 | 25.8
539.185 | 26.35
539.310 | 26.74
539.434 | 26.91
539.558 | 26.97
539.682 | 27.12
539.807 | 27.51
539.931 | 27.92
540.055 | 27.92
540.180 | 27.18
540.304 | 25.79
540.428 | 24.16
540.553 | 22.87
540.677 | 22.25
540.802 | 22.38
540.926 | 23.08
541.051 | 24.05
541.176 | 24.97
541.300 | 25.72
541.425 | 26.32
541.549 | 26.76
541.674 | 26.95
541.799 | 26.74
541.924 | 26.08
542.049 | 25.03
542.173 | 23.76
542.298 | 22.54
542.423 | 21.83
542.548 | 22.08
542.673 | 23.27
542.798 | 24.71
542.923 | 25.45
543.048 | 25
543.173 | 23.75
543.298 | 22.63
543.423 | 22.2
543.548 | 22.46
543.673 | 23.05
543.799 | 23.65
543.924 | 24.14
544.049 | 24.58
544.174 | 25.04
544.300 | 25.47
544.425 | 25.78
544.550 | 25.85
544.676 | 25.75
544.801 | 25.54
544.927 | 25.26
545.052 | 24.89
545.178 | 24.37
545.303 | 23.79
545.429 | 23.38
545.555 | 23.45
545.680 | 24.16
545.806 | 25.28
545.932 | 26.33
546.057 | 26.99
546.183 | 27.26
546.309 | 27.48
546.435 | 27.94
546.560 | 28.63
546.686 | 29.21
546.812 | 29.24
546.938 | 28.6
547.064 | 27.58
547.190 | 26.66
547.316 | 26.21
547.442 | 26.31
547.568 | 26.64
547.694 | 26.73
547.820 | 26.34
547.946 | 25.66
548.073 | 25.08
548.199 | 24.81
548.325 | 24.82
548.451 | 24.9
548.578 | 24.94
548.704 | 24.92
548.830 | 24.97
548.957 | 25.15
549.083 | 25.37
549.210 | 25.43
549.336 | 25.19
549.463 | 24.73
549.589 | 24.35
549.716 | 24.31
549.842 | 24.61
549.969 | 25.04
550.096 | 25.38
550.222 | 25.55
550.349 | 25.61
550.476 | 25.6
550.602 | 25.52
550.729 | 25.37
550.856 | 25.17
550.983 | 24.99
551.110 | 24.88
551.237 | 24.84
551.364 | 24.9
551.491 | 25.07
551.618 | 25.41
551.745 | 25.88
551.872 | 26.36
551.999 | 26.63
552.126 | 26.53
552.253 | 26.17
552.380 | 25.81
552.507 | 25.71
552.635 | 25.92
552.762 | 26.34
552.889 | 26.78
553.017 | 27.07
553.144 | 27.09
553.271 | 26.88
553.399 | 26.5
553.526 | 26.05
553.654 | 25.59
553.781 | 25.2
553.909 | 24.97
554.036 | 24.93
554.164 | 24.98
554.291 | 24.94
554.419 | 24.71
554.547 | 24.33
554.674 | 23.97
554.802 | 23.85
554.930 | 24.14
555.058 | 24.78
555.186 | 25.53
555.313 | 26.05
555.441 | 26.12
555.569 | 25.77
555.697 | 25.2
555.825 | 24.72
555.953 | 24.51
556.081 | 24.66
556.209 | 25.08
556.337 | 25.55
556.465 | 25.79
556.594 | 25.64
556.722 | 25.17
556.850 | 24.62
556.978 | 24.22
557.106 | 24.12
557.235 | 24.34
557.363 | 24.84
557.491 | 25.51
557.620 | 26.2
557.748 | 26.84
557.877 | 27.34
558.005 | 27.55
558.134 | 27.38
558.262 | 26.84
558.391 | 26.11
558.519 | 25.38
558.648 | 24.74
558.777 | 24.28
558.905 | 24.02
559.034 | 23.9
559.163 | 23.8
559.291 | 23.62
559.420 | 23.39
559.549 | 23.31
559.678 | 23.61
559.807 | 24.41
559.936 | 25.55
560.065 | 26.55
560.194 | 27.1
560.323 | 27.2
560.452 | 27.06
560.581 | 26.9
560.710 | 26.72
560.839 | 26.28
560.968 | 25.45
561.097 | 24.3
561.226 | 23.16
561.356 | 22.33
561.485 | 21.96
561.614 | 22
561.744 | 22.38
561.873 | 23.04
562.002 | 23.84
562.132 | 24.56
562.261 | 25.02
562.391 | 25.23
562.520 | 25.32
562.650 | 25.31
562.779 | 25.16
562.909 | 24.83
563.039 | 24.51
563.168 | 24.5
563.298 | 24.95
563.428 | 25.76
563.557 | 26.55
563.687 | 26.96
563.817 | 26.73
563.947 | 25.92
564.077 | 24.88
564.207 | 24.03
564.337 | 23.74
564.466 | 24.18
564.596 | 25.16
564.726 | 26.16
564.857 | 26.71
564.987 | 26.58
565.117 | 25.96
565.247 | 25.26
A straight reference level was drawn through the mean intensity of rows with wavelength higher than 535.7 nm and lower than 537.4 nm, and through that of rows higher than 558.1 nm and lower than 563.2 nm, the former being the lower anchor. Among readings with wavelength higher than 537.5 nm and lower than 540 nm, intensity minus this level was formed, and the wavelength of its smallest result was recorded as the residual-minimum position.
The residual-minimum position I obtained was 538.565 nm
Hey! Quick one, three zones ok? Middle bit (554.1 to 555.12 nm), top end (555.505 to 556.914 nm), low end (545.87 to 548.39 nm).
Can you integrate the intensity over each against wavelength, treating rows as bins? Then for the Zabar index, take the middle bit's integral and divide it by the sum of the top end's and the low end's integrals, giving 0.24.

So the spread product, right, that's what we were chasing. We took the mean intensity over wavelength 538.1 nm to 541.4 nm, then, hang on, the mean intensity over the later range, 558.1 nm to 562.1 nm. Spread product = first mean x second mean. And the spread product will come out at 627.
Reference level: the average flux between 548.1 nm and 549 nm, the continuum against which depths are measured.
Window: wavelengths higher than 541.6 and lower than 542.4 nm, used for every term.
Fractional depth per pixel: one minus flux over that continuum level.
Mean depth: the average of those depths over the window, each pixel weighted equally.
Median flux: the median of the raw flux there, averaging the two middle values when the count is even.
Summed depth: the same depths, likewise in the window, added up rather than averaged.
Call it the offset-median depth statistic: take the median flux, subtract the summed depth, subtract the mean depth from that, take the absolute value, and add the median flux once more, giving 51.2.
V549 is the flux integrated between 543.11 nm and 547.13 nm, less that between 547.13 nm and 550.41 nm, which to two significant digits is 19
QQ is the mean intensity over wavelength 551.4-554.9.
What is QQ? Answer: 25.7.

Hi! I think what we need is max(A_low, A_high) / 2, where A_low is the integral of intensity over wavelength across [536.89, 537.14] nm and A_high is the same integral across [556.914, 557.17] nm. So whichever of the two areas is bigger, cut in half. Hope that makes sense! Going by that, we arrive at 3.10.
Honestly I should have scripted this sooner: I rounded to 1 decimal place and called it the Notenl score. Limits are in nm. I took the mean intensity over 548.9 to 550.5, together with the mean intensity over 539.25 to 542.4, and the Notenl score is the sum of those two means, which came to 50.6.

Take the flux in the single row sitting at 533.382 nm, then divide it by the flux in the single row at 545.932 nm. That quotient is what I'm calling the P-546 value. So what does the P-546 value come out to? 0.92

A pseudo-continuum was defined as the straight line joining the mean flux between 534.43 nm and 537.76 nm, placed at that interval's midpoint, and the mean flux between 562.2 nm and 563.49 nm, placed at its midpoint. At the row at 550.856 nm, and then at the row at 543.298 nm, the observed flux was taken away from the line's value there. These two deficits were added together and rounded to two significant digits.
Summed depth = 3.1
